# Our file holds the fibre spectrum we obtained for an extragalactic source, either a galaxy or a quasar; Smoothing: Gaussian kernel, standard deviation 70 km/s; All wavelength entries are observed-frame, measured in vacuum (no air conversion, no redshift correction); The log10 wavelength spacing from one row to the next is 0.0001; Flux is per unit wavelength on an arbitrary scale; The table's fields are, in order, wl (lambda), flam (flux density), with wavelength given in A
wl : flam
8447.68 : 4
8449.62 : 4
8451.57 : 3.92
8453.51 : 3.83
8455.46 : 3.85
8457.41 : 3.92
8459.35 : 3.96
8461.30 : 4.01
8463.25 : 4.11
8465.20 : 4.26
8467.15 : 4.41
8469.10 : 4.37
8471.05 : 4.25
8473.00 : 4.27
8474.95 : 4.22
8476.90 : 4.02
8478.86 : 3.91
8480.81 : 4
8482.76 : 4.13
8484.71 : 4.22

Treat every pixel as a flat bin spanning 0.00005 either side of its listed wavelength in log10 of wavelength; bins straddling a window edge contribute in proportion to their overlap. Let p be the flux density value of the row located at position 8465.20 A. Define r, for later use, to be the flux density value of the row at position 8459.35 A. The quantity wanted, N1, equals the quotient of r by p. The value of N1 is 0.93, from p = 4.26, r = 3.96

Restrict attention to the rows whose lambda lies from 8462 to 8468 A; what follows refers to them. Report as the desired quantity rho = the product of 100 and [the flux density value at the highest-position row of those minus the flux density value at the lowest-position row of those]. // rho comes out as 30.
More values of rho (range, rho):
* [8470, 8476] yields -3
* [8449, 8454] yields -17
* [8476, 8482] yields -2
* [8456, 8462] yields 9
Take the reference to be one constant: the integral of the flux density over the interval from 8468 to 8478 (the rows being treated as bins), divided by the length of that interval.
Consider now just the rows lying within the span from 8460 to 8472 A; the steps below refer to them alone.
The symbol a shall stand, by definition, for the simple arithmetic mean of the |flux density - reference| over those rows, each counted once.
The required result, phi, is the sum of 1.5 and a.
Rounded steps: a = 0.12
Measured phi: 1.62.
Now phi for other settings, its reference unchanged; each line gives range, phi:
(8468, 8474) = 1.57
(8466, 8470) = 1.67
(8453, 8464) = 1.78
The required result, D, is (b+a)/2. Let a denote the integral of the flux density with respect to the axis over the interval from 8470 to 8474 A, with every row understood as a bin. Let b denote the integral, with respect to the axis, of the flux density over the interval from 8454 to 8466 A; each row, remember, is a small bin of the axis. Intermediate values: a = 17.1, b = 48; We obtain 32.6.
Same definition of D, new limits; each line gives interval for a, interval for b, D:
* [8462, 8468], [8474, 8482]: 28.9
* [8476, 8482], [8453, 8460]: 25.6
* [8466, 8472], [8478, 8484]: 25.1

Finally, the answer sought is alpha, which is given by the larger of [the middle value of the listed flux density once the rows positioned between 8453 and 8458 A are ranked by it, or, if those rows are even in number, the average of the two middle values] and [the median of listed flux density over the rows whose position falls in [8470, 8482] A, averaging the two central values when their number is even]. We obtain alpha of 4.12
